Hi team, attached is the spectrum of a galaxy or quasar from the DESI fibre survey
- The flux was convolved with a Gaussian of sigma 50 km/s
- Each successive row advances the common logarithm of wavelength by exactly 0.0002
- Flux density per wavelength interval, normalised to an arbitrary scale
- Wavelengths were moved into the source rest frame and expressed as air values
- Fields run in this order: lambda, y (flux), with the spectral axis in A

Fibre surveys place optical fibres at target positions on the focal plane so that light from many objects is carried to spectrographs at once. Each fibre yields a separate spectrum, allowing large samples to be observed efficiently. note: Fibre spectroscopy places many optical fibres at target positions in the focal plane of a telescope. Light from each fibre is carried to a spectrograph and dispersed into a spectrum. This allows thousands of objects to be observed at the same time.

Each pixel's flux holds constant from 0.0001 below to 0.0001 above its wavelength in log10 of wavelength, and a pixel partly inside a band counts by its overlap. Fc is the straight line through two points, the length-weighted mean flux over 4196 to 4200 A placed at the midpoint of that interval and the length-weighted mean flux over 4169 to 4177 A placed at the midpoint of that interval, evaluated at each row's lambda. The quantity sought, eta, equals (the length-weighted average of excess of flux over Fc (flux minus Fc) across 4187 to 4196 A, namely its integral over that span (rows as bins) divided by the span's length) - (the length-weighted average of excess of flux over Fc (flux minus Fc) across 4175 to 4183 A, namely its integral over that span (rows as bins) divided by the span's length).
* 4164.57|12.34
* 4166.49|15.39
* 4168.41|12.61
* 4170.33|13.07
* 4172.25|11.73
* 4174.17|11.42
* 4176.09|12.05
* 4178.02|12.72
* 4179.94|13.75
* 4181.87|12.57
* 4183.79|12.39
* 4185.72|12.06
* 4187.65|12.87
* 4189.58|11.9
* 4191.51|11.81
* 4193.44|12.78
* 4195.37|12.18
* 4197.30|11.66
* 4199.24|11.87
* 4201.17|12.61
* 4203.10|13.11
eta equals -0.3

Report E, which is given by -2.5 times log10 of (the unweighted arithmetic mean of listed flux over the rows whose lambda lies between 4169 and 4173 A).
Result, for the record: -2.73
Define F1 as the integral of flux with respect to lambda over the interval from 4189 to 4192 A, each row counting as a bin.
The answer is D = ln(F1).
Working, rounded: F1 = 36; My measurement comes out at 3.6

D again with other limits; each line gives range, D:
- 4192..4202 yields 4.8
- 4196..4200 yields 3.9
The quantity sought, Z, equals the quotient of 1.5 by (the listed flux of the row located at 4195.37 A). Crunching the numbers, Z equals 0.123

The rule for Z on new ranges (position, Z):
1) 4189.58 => 0.126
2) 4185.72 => 0.124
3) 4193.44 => 0.117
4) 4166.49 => 0.097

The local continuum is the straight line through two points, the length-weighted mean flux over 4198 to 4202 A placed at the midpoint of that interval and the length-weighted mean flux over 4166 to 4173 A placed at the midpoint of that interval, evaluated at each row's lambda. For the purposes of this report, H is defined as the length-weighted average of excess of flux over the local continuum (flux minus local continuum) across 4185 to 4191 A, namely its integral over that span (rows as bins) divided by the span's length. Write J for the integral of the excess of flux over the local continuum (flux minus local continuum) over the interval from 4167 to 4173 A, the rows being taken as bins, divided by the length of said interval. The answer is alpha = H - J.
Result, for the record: 0.1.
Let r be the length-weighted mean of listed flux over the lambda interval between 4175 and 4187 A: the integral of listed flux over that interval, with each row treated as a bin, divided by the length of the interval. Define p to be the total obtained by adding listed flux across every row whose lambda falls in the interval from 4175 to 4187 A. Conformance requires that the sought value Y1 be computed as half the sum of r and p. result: 44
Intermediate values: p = 76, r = 12.6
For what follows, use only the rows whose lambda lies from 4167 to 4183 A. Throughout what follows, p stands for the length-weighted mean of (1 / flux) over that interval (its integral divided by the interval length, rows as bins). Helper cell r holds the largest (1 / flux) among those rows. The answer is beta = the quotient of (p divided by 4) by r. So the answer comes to 0.228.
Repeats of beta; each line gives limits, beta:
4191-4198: 0.241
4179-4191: 0.237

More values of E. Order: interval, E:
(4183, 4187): -2.72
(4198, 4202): -2.72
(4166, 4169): -2.87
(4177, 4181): -2.80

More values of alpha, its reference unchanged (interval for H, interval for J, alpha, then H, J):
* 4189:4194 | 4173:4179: 0.5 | -0.30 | -0.8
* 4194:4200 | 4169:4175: 0.6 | -0.31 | -0.9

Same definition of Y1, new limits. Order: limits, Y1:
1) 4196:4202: 24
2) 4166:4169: 21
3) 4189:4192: 18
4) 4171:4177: 24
